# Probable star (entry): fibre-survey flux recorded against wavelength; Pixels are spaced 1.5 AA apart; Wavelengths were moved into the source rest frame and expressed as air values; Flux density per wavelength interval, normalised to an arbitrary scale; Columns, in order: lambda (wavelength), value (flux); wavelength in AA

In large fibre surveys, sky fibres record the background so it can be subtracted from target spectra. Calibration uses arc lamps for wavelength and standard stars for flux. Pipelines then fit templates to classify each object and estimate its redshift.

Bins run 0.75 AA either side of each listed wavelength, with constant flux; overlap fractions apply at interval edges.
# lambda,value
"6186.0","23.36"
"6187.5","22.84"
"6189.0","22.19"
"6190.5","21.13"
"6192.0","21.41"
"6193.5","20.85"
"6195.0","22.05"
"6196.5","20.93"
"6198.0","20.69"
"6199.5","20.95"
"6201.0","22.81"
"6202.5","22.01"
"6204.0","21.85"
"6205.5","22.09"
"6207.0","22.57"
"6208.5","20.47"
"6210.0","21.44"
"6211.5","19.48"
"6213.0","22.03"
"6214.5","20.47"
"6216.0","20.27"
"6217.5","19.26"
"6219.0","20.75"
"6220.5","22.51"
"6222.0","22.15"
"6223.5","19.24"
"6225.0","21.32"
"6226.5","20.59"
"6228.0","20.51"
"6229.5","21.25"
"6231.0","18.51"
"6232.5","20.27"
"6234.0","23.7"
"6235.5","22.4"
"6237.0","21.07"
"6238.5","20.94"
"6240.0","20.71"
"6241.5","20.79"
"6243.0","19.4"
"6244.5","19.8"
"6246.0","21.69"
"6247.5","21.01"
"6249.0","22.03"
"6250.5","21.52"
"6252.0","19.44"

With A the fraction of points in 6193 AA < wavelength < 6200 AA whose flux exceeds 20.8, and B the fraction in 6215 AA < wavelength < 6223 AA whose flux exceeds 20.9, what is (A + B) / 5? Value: 0.24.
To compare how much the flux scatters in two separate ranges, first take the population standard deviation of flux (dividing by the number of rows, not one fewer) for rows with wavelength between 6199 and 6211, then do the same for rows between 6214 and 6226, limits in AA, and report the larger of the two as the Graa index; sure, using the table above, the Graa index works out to 1.1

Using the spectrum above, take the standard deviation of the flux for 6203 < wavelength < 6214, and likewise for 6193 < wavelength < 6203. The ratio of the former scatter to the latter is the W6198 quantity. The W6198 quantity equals 1.3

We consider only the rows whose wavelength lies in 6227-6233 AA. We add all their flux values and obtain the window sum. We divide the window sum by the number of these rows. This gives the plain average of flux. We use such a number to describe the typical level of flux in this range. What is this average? 20.1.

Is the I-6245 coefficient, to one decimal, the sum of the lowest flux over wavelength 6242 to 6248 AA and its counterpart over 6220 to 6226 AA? 38.6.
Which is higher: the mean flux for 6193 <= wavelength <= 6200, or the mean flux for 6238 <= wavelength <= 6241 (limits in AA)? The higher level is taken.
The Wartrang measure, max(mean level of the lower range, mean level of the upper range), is 21.1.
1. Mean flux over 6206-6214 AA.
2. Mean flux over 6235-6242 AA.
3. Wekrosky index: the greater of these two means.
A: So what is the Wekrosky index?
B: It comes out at 21.2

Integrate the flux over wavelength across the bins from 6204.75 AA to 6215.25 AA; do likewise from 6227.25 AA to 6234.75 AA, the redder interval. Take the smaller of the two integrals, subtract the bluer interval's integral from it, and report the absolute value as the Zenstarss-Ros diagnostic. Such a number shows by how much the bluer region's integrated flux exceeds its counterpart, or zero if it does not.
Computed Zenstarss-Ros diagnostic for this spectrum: 66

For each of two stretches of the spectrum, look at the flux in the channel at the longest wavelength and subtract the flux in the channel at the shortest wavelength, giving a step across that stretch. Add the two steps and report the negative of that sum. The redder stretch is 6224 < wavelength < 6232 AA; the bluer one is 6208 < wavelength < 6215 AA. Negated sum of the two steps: 2.8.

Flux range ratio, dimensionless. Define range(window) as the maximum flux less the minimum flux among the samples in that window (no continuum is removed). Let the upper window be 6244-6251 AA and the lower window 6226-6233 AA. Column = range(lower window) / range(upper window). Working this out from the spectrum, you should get 1.2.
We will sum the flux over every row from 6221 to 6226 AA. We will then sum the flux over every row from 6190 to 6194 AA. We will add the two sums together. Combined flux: 126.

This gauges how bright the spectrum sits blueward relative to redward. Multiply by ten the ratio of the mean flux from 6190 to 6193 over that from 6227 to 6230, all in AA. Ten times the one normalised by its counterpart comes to 10.2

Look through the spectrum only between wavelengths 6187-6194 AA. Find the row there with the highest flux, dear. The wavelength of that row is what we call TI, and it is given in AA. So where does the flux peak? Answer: 6187.5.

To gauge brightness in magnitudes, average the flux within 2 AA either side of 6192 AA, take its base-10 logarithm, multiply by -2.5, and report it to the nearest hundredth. -3.31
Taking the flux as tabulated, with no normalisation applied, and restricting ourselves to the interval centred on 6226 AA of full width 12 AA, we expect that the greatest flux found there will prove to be 22.51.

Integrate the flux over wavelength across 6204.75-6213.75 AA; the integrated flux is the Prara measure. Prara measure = 192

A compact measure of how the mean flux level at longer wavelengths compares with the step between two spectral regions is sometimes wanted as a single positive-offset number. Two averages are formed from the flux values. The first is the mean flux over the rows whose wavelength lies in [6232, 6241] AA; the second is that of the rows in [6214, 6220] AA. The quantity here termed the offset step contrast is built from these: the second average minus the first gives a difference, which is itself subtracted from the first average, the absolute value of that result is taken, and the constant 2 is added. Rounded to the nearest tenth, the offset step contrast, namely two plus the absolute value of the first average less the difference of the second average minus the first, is 24.8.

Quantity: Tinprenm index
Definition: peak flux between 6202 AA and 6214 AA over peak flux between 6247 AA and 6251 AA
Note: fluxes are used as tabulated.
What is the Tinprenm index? 1.02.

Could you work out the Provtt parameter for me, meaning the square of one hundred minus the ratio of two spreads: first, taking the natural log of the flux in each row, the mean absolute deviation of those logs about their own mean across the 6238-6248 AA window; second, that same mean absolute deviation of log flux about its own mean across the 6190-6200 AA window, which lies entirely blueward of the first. 9637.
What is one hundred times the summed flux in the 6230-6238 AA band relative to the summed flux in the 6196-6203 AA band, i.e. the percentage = 98.7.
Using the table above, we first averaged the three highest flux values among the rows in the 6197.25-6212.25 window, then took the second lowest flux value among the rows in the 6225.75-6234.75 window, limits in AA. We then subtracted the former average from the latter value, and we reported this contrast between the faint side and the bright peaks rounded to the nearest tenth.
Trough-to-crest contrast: -2.2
